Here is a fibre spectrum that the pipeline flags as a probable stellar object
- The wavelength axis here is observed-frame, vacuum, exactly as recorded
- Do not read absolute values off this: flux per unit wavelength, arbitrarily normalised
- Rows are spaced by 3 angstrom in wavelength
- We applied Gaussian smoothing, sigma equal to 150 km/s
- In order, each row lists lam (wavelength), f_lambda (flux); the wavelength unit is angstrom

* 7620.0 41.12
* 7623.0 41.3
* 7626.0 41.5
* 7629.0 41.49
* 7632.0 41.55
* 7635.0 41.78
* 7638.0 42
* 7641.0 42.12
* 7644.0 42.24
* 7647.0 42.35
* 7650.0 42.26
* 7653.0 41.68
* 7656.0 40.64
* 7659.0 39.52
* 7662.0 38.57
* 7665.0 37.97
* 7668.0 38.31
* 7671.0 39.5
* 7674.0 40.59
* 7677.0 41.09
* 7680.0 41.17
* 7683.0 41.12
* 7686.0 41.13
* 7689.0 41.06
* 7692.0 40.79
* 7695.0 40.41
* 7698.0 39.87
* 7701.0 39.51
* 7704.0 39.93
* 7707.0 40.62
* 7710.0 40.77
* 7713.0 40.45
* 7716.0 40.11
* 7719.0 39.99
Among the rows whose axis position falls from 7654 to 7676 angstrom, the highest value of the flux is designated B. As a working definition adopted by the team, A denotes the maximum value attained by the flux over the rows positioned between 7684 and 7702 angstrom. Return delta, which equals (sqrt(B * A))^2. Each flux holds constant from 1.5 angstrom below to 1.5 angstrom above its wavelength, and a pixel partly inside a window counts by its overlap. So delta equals 1672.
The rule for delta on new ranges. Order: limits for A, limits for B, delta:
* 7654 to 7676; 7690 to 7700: 1658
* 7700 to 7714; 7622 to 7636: 1703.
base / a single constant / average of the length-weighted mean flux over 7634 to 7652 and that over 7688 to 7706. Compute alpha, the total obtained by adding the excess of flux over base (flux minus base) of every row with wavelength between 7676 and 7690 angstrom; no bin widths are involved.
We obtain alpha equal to 0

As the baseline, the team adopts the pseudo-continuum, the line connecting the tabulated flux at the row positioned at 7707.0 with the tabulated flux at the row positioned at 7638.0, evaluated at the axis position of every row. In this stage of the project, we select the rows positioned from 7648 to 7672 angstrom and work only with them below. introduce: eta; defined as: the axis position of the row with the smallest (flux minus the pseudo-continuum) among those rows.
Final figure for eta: 7665.0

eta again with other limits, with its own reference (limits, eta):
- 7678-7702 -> 7701.0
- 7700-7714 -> 7701.0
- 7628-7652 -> 7629.0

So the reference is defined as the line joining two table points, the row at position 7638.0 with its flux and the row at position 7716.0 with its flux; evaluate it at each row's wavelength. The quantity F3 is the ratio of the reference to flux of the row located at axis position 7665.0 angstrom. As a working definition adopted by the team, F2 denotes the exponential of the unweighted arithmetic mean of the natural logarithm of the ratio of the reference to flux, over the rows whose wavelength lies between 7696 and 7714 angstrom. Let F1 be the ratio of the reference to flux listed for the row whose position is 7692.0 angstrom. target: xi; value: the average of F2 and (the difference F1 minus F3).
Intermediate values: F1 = 0.998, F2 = 1.00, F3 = 1.09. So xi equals 0.457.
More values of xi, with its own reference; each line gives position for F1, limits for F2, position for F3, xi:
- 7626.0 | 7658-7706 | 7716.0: 0.521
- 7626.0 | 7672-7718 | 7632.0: 0.503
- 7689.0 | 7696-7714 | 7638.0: 0.499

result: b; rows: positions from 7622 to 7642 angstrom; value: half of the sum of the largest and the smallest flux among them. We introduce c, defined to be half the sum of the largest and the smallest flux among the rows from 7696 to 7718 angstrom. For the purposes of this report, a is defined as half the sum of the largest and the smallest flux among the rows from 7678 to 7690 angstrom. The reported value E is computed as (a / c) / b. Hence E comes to 0.0246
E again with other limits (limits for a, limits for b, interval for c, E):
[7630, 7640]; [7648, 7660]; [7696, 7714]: 0.0255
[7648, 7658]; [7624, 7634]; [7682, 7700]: 0.0246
